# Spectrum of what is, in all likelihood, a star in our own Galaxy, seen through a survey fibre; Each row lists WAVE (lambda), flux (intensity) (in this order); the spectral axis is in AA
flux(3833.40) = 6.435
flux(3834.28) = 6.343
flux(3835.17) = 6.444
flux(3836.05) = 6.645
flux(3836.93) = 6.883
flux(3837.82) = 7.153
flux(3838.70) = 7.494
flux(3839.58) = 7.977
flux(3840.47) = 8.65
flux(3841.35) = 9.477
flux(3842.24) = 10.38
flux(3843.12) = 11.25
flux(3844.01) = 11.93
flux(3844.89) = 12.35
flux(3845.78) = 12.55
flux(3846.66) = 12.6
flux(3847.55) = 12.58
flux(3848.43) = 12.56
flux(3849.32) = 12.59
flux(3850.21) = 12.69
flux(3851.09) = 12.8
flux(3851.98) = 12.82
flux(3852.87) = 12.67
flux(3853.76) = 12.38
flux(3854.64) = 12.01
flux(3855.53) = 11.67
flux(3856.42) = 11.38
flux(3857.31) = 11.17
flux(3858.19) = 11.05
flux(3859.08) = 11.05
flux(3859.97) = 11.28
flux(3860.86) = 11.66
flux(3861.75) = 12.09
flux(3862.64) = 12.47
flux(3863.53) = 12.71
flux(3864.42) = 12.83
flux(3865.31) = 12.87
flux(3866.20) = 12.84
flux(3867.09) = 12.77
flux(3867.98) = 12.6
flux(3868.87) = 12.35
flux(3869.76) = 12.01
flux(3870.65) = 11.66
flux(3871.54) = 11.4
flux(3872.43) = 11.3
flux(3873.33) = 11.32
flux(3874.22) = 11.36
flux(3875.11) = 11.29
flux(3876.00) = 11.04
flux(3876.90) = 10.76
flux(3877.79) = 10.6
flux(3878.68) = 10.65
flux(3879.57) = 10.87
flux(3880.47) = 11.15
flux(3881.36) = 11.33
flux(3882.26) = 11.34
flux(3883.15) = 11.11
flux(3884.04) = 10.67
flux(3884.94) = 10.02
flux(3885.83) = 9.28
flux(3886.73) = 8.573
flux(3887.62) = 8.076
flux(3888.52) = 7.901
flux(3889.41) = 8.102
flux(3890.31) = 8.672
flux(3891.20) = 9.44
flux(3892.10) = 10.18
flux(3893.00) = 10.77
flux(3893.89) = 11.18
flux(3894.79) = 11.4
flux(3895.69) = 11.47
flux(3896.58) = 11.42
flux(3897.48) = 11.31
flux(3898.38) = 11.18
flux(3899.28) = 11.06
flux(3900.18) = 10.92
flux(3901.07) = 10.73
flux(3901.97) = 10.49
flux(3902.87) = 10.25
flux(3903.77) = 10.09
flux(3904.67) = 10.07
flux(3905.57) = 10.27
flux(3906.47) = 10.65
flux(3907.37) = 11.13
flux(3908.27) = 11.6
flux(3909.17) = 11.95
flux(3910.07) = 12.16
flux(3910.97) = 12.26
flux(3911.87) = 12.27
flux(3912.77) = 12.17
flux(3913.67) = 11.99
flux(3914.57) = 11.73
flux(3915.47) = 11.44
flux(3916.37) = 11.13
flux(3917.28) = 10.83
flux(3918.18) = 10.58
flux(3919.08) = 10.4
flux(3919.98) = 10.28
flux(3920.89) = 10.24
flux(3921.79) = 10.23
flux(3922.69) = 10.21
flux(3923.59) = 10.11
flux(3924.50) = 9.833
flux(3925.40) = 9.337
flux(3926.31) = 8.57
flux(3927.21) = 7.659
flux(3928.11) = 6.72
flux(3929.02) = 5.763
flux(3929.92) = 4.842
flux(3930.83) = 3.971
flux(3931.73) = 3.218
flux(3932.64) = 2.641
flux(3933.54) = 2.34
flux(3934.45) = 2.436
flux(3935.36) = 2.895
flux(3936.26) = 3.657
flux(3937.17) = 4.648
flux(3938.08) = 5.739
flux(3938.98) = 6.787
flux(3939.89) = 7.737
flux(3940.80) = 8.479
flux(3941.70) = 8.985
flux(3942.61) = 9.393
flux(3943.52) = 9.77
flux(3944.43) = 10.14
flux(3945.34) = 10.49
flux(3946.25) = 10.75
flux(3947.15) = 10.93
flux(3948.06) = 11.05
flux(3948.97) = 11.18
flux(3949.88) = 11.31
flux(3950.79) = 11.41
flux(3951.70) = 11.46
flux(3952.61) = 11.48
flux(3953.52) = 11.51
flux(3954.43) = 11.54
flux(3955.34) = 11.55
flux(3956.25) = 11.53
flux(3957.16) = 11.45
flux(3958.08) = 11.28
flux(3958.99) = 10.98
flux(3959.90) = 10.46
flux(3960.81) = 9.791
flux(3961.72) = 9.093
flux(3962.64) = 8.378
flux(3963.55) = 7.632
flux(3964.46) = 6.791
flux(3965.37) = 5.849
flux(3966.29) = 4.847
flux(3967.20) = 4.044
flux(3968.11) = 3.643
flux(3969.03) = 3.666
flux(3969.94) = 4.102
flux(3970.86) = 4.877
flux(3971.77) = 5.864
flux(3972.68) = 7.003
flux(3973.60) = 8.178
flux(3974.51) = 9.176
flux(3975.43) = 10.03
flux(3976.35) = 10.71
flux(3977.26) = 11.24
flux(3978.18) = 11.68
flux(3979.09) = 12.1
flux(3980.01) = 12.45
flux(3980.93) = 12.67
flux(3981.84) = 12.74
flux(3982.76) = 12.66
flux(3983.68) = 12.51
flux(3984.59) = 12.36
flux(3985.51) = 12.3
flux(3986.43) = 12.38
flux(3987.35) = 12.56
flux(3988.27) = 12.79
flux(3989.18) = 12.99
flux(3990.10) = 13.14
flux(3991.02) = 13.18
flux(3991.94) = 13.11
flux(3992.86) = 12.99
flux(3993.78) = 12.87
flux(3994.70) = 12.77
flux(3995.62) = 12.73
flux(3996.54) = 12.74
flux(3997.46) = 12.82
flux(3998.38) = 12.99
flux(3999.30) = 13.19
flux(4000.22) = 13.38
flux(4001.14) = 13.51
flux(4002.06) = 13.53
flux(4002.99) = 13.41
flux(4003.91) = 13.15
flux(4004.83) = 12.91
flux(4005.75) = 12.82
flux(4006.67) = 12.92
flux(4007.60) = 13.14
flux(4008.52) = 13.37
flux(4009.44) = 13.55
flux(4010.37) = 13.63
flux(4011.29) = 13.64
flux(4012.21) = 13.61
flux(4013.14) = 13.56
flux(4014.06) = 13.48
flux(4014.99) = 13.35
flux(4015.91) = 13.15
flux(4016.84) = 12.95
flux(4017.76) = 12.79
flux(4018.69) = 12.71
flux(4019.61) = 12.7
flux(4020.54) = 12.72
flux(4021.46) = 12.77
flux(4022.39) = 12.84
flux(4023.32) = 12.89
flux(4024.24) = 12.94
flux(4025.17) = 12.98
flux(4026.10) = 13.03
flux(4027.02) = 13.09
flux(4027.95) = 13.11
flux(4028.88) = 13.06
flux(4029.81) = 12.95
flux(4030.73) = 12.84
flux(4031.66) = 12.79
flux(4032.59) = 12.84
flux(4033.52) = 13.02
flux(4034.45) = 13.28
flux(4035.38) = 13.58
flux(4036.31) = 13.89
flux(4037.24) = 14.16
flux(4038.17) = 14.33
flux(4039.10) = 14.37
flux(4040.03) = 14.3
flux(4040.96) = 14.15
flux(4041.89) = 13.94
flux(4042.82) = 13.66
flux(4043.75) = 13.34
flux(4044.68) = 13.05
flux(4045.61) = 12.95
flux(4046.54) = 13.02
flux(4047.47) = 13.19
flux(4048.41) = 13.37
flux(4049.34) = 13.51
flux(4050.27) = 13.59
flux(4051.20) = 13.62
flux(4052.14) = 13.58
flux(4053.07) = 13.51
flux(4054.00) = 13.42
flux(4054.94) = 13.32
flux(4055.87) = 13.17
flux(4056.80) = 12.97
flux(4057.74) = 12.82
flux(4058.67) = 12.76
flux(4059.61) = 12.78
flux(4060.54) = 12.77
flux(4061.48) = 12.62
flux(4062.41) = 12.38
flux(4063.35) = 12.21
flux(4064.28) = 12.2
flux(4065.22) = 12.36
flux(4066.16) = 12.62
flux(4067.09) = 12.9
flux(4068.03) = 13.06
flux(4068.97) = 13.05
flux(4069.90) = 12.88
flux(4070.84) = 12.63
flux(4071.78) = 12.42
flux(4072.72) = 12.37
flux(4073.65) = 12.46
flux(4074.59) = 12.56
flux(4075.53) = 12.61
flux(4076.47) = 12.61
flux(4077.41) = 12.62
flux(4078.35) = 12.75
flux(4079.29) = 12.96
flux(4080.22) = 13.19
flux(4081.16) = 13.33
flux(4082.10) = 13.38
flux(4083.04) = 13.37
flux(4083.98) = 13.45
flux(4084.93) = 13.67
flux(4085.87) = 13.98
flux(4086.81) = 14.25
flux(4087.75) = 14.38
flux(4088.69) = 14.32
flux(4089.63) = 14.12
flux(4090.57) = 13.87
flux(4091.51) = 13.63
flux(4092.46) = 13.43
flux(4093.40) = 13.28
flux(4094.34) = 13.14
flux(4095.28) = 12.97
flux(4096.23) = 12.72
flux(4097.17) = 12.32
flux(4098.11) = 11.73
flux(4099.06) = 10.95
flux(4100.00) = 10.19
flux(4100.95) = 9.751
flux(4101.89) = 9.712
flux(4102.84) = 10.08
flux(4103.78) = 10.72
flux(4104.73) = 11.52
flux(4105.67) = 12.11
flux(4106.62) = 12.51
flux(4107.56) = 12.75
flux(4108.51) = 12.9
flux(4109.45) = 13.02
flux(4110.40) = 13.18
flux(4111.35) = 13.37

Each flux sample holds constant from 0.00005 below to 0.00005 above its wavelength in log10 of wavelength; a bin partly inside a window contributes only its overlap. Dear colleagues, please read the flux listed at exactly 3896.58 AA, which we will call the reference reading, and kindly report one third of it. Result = 3.8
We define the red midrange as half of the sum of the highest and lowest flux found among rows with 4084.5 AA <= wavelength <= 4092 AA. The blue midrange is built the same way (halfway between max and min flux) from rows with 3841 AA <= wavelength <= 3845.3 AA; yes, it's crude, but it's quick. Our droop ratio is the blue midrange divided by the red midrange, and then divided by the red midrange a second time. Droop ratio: 0.056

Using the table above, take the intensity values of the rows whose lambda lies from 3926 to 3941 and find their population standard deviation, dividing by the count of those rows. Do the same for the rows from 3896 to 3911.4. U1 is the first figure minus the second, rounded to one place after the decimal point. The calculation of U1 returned 1.4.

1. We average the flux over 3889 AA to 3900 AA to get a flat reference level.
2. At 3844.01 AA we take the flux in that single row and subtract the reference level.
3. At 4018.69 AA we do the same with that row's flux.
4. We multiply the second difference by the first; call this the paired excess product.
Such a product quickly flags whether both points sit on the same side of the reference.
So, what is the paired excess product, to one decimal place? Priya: 3.1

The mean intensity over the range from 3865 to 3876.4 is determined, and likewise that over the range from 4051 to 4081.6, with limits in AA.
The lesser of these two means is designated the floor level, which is 11.9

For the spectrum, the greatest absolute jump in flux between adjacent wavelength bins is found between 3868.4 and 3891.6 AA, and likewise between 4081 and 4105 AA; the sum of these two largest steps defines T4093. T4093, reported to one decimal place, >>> 1.6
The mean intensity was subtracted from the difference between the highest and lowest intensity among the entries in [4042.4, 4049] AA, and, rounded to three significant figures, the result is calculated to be -12.5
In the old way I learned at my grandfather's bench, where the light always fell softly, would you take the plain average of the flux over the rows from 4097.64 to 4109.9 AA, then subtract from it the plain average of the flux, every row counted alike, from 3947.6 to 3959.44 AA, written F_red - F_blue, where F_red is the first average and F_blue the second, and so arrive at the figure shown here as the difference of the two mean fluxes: 0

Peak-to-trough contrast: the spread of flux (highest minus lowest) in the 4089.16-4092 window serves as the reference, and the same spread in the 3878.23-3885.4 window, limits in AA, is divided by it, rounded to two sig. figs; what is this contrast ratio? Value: 2.7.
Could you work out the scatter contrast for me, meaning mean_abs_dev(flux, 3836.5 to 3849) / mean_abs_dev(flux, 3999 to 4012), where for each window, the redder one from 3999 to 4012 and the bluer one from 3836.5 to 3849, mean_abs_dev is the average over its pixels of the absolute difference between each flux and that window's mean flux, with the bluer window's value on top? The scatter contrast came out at 8.5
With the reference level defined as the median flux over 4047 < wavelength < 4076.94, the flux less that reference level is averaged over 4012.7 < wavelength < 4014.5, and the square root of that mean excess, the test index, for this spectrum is 0.8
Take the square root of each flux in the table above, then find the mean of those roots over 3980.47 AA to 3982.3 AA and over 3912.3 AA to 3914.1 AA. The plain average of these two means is 3.5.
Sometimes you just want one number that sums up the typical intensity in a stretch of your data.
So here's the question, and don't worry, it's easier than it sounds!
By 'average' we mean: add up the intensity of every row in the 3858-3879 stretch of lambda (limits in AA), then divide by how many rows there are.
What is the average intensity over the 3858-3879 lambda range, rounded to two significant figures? 12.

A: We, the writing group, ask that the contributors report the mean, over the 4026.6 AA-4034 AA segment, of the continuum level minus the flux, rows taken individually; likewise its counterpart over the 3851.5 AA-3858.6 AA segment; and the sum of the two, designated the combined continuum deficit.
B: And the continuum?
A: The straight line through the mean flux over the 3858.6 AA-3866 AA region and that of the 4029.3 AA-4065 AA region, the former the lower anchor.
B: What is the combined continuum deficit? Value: 0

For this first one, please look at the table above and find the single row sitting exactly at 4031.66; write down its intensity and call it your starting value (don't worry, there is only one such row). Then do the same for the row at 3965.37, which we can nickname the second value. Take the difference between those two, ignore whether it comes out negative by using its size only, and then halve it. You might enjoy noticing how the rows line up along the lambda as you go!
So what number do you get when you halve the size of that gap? 3.5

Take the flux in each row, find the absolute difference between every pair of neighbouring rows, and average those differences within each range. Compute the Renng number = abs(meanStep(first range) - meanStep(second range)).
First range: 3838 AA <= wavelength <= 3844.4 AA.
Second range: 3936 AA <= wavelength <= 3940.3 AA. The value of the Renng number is 0.28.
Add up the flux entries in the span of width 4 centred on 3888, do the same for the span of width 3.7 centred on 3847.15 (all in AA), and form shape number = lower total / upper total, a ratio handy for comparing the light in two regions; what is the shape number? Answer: 1.5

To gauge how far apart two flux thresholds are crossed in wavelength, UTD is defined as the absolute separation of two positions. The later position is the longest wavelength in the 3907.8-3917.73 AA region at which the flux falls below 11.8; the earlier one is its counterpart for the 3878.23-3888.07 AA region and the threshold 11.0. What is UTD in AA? 29.7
